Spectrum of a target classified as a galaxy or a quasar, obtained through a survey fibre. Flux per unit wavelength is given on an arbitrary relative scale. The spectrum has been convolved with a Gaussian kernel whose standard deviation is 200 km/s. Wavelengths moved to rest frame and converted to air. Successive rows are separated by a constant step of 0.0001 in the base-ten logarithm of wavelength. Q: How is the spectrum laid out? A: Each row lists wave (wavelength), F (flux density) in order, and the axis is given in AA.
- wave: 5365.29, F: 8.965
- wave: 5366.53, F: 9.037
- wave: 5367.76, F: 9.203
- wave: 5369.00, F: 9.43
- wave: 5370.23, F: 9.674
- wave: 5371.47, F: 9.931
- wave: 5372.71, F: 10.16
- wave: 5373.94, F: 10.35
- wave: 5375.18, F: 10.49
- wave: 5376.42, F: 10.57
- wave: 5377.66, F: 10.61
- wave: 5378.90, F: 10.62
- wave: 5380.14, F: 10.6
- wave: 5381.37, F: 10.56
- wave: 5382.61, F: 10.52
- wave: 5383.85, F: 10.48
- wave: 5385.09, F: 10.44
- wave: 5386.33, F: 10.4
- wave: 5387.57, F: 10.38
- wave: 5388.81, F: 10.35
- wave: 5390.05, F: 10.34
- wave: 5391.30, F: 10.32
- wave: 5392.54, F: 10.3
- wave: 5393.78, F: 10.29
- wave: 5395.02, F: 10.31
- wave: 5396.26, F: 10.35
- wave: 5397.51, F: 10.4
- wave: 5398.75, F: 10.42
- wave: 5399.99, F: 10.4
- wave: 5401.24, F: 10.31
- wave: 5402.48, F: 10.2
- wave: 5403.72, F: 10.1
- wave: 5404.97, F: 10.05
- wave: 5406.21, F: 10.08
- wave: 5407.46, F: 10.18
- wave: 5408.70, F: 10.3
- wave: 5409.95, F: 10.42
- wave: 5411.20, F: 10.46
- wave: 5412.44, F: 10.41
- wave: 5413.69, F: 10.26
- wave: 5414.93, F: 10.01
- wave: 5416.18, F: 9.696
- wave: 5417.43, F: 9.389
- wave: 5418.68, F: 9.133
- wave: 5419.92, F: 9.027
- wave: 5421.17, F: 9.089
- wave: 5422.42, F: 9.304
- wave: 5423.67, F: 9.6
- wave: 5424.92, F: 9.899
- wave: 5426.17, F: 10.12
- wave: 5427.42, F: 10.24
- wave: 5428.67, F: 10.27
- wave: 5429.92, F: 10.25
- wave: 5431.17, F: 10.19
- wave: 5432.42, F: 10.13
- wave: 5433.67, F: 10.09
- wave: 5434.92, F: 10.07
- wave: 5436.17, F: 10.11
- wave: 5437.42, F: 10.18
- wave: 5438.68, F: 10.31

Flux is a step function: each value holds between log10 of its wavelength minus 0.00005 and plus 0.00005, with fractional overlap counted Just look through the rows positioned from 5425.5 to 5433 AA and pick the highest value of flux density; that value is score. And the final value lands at 10.27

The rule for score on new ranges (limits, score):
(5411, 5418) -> 10.46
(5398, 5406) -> 10.42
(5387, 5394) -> 10.38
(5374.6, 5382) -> 10.62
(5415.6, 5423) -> 9.696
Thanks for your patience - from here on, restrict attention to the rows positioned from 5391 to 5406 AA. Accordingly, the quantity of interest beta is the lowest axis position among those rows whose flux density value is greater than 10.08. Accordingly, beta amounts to 5391.30 AA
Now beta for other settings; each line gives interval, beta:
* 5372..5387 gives 5372.71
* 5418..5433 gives 5426.17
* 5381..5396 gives 5381.37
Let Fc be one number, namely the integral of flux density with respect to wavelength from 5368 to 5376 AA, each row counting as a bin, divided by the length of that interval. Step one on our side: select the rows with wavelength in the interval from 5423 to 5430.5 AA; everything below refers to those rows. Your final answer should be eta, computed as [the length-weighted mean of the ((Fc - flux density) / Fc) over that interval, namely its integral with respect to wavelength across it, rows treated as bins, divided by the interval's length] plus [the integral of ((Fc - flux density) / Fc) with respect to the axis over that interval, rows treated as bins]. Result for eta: -0.07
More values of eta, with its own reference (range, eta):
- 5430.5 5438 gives -0.13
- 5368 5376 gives 0.00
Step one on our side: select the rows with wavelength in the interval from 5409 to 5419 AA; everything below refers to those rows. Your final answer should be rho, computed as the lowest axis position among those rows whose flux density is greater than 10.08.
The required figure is 5409.95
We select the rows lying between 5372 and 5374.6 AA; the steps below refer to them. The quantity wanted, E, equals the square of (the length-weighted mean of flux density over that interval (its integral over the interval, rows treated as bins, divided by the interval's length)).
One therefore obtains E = 105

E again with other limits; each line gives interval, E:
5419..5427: 90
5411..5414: 108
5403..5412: 105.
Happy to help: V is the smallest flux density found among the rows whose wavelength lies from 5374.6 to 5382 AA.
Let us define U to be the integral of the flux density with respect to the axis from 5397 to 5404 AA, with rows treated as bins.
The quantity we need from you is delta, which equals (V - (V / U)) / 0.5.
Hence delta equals 20.7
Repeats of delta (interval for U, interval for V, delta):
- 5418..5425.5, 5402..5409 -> 19.8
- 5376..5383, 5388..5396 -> 20.3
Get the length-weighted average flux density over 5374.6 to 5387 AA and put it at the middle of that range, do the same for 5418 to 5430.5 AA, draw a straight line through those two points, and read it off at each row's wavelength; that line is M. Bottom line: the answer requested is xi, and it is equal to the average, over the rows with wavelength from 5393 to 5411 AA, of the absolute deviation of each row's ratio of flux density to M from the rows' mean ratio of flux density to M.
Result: 0.01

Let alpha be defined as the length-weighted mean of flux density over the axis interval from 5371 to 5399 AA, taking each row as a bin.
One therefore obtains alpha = 10.4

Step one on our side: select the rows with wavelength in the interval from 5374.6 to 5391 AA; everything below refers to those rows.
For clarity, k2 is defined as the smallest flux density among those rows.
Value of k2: 10.34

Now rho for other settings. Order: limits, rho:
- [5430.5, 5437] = 5431.17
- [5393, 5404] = 5393.78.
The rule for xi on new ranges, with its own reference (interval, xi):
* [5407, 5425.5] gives 0.04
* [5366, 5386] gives 0.05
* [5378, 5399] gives 0.01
